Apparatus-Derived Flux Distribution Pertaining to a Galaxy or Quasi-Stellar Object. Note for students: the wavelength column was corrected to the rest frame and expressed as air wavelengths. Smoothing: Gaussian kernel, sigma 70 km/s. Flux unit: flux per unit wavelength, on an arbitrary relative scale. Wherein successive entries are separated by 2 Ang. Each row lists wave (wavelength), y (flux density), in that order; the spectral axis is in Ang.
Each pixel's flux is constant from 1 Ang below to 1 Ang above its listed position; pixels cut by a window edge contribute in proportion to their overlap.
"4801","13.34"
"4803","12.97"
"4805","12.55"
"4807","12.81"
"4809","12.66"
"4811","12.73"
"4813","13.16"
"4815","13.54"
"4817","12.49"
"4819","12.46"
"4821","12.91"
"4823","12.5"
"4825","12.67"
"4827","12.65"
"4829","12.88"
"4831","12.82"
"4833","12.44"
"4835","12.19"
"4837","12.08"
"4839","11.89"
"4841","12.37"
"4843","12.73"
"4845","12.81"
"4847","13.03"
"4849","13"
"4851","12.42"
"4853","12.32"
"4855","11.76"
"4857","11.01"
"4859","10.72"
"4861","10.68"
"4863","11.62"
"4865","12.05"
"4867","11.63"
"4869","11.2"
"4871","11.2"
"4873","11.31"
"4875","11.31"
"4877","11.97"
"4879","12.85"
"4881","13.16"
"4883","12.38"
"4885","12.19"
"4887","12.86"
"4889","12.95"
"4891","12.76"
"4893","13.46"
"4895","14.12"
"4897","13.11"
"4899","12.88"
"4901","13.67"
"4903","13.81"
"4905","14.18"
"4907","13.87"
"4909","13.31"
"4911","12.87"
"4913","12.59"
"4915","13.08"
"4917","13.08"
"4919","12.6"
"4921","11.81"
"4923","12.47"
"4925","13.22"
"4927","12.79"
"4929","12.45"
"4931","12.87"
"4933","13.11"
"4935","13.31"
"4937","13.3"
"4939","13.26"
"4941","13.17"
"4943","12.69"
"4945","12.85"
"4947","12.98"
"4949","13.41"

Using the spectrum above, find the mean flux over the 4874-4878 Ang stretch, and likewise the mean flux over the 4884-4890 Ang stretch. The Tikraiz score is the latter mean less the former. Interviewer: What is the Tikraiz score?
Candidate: 1.0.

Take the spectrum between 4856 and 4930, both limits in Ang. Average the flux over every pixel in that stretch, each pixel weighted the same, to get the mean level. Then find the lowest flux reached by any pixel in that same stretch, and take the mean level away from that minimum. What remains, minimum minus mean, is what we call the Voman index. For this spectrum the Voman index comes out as -1.8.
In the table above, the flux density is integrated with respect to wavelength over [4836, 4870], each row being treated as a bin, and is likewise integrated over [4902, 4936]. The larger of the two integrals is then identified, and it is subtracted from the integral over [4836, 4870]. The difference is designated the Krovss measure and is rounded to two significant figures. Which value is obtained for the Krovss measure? -36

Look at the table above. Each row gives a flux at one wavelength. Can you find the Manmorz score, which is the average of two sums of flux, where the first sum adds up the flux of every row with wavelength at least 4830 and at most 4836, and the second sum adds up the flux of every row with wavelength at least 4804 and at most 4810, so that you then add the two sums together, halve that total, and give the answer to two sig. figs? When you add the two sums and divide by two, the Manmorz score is 38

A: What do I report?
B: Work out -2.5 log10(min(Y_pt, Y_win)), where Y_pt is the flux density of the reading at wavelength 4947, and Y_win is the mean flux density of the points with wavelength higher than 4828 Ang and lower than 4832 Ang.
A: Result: -2.77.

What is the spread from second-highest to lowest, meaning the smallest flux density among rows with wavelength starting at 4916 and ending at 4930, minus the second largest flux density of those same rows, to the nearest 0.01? -1.27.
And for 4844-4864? -2.32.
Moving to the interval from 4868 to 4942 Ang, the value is -2.92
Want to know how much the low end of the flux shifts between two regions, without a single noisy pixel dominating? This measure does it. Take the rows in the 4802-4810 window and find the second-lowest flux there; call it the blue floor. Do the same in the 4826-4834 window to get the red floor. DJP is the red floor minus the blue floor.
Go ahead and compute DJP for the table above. -0.01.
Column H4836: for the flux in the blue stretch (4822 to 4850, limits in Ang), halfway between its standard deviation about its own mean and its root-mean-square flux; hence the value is 6.46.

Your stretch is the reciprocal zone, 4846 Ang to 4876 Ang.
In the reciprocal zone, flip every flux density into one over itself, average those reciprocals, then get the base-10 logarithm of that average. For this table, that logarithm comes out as -1.07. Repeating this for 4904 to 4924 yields -1.11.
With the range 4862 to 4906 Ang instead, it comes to -1.10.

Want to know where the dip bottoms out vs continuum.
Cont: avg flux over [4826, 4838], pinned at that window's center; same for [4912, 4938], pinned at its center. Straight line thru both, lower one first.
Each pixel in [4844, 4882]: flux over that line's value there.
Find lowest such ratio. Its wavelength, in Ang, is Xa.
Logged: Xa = 4861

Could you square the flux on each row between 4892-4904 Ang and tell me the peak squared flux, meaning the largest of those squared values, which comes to 199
